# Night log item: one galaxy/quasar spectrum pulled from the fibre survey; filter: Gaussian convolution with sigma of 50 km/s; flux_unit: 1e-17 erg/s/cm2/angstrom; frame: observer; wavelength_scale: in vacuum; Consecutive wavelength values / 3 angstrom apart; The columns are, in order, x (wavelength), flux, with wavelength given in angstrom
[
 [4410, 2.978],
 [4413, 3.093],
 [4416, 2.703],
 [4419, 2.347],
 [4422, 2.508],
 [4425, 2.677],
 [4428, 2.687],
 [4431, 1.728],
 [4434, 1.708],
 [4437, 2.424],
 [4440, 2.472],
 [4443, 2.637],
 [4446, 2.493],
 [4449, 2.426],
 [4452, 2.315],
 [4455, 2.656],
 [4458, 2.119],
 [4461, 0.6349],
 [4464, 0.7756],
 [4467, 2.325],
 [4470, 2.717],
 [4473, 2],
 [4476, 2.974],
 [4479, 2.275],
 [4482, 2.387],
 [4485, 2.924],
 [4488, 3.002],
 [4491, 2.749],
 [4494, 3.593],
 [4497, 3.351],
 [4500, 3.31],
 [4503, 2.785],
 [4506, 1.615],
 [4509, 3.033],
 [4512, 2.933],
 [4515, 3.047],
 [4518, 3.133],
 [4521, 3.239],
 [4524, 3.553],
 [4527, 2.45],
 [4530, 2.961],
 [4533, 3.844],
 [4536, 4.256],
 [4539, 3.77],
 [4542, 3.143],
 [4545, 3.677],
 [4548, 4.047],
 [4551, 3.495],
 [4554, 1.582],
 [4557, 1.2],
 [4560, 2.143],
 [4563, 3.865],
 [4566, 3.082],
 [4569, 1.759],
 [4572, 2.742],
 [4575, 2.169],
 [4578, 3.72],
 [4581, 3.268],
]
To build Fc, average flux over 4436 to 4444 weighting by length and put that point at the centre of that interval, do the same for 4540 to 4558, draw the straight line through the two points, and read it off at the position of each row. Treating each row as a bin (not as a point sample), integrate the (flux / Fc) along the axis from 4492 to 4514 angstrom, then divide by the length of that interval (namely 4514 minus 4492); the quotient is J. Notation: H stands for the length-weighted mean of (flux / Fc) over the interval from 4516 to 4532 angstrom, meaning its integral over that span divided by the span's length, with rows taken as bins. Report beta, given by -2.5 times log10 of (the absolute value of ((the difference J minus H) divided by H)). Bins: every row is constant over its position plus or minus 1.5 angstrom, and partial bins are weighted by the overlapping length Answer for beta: 4.3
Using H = 1.09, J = 1.07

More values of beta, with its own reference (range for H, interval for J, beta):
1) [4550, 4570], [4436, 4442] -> 1.7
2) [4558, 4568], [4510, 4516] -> 2.4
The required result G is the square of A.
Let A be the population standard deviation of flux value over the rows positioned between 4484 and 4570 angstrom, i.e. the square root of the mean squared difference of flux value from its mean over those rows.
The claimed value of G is 0.6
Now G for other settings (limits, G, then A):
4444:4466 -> 0.6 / 0.78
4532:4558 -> 1.1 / 1.03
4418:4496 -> 0.4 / 0.62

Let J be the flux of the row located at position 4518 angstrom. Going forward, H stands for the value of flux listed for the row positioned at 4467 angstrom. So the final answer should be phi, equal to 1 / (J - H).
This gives 1.2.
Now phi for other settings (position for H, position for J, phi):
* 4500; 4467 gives -1.0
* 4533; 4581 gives -1.7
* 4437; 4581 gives 1.2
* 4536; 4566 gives -0.9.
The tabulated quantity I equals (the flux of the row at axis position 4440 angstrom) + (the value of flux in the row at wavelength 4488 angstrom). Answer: 5.47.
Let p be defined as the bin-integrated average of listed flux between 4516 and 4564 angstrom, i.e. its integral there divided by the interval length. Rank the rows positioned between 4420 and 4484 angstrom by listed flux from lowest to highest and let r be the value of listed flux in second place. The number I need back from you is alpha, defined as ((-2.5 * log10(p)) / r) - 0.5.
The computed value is -2.1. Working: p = 3.14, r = 0.7756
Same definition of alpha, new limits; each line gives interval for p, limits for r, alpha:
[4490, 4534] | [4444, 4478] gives -2.1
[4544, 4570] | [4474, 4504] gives -1.0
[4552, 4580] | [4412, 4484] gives -1.8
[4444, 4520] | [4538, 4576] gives -1.1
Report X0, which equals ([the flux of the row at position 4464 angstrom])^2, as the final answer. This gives 1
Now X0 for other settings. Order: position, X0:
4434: 3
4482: 6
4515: 9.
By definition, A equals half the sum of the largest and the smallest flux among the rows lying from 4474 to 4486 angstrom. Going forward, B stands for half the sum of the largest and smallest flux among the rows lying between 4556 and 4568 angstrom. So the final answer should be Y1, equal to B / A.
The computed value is 0.96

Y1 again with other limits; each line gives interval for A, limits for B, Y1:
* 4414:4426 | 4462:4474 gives 0.69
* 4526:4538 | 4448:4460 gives 0.71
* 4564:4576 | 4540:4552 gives 1.49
